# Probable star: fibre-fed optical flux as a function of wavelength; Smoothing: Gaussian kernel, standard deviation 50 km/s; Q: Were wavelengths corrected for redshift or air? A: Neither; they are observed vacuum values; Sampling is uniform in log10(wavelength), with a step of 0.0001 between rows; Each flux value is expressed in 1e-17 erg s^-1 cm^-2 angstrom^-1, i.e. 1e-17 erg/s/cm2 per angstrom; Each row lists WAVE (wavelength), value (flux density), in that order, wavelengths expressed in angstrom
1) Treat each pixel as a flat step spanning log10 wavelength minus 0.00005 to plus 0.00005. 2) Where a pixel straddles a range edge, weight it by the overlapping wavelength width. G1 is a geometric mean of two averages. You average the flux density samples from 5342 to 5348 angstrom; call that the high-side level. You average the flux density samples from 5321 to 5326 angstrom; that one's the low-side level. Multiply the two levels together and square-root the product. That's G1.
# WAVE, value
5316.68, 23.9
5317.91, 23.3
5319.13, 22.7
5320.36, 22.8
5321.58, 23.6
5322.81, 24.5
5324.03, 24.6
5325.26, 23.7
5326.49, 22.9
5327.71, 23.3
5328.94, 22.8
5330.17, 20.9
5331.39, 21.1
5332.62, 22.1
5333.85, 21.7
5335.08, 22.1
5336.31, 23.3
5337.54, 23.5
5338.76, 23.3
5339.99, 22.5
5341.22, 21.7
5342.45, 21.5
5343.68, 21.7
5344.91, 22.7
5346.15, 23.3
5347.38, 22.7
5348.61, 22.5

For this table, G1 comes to 23.2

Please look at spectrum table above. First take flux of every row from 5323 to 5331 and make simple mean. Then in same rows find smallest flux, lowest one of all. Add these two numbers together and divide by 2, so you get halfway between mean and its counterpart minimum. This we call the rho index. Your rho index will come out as 22.0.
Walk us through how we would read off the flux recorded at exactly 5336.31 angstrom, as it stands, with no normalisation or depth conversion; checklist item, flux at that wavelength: 23.3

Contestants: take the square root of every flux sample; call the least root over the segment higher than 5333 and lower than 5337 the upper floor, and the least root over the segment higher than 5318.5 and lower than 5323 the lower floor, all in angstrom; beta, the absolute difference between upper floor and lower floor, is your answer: 0.11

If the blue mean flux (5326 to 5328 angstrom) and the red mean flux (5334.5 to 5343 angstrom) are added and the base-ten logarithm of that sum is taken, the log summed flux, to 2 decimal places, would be 1.66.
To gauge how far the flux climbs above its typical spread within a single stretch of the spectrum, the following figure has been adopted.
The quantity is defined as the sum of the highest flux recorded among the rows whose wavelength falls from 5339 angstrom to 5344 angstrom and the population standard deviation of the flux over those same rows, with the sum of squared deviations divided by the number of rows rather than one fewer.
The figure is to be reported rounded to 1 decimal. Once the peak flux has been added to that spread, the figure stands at 22.9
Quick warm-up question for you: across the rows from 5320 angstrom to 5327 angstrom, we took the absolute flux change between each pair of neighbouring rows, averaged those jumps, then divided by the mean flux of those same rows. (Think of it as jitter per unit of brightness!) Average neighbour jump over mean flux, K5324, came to 0.030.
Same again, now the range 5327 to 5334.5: 0.036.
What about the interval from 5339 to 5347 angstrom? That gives 0.025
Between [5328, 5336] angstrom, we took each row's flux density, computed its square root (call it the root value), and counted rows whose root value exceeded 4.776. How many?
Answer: 0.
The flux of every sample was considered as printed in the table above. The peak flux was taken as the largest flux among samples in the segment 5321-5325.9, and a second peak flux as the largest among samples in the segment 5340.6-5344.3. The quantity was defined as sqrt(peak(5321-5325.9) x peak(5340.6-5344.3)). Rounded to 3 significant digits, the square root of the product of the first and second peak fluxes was 23.1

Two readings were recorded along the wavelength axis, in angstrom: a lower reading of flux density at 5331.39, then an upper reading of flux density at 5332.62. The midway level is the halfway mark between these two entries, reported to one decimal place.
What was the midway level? 21.6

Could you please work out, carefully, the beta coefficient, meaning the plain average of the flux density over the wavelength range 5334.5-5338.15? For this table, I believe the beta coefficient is 23.0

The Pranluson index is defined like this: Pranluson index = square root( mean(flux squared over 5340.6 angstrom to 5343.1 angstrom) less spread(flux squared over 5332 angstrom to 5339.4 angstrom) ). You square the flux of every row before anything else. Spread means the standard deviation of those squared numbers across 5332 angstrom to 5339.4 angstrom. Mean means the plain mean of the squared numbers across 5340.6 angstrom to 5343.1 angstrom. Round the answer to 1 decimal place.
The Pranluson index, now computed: 20.8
